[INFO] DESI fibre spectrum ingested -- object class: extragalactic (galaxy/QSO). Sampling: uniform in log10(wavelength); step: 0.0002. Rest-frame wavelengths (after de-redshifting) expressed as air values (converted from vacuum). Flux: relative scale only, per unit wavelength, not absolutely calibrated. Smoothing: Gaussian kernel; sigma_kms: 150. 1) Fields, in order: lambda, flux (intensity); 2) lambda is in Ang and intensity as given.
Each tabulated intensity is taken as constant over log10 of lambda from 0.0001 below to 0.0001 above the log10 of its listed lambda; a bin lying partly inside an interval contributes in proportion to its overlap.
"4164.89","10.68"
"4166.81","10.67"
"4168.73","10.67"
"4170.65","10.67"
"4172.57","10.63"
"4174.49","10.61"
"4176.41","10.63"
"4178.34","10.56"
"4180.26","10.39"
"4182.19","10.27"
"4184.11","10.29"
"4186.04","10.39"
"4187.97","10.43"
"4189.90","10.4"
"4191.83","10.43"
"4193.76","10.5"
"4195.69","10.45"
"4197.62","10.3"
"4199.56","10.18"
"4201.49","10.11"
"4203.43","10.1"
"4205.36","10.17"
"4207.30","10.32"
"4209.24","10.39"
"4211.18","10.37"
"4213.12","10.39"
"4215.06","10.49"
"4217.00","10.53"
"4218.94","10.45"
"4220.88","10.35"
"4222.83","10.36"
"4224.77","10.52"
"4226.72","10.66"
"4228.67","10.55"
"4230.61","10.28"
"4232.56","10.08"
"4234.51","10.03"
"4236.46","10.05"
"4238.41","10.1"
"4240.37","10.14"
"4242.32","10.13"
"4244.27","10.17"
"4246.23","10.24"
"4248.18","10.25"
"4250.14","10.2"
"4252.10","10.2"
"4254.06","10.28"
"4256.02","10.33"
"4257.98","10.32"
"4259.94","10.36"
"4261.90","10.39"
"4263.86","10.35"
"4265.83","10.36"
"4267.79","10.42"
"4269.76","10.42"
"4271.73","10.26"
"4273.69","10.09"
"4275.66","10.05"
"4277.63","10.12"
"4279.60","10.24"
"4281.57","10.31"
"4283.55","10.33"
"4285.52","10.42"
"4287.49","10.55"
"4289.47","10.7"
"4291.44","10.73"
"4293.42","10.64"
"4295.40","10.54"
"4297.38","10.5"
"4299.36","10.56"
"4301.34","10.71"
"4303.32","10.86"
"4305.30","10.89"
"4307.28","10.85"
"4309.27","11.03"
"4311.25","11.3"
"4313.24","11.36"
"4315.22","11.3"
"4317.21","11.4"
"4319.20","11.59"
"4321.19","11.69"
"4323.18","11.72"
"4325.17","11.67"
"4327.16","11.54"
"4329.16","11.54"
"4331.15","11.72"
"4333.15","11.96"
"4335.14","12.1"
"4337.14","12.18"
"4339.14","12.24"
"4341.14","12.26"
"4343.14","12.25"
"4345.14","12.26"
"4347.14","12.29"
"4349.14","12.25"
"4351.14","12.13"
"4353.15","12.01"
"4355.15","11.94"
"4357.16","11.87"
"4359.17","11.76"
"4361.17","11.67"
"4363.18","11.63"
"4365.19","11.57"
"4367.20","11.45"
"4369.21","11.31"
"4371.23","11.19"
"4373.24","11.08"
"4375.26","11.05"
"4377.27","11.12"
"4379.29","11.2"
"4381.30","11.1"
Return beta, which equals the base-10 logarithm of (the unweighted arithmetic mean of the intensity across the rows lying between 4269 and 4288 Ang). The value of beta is 1.01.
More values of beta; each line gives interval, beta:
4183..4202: 1.01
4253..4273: 1.01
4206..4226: 1.02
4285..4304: 1.03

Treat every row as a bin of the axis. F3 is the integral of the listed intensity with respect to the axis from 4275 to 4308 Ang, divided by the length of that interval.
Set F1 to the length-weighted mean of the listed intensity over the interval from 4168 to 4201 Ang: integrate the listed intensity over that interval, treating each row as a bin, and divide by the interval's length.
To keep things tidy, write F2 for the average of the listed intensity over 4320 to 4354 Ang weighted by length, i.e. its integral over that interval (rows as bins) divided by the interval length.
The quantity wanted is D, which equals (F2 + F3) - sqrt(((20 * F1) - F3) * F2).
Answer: -26.3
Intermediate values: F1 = 10.5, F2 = 12.0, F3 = 10.5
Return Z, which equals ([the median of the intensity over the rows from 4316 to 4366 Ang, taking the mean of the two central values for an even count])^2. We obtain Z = 141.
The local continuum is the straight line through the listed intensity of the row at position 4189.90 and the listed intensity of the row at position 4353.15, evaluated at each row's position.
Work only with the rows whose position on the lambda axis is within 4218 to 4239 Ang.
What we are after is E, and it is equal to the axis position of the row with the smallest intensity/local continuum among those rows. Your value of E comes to 4234.51 Ang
